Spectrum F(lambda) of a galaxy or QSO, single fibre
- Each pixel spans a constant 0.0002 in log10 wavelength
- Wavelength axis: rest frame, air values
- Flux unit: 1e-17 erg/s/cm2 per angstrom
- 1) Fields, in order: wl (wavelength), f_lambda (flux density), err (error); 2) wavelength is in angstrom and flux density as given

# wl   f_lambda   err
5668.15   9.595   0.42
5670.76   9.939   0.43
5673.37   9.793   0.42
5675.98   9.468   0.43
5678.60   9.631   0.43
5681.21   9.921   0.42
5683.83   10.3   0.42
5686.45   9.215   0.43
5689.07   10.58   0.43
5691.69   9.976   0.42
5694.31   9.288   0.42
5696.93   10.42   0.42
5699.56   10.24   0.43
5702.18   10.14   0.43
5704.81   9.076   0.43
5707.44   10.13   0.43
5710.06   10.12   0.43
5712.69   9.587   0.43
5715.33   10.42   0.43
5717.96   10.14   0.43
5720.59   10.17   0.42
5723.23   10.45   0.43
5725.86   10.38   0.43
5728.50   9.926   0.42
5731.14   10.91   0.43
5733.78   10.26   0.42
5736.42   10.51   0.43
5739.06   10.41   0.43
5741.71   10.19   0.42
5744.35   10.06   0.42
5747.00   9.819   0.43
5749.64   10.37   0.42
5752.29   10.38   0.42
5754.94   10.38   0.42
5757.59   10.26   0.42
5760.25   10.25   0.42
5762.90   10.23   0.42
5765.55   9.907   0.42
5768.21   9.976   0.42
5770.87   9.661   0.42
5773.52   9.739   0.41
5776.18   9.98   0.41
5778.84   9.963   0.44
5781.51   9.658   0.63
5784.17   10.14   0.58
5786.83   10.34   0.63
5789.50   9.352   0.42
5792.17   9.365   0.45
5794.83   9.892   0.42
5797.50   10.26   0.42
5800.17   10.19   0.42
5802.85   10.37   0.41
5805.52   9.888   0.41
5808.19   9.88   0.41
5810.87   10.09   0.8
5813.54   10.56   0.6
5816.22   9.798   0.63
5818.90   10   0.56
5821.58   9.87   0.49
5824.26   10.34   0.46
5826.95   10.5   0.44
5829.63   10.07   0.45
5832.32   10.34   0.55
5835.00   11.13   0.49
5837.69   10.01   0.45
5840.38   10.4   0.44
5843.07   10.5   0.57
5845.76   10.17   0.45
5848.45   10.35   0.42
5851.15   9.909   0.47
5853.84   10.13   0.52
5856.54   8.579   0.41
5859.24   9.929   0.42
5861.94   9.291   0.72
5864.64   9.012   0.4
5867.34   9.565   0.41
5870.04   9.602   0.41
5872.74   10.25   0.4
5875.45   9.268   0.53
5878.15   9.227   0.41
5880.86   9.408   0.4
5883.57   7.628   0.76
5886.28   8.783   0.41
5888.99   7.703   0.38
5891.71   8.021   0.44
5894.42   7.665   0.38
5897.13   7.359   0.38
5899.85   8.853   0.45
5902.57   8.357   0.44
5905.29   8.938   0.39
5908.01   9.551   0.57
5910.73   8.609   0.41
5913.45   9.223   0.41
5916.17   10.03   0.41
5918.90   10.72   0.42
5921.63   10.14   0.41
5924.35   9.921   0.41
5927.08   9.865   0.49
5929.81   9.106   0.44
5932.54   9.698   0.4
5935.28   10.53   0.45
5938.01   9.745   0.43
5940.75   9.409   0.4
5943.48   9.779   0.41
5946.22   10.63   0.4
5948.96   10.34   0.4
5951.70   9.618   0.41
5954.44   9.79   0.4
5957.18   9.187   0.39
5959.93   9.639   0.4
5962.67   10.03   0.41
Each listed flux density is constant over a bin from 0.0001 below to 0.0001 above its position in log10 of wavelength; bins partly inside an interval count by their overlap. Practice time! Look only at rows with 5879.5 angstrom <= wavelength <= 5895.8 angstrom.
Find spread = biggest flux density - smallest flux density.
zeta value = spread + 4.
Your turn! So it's 5.8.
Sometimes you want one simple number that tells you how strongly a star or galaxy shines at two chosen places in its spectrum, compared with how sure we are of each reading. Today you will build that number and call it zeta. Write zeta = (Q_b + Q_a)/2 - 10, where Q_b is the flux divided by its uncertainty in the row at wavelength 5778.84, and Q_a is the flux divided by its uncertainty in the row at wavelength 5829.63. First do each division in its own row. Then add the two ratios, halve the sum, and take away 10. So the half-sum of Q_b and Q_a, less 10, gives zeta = 12.5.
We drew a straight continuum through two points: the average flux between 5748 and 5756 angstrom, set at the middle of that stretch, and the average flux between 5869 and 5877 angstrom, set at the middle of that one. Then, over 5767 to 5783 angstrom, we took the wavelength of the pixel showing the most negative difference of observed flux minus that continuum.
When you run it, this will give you 5770.87 angstrom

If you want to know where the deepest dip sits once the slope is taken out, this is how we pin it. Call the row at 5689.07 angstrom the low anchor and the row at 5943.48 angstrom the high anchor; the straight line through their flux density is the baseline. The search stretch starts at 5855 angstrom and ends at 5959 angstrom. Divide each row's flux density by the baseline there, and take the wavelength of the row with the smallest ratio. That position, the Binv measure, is 5897.13 angstrom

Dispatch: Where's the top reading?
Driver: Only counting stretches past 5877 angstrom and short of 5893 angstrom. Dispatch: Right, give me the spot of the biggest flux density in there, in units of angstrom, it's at 5880.86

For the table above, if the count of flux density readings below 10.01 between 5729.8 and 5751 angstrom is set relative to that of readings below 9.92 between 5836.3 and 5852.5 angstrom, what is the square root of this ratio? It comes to 1.0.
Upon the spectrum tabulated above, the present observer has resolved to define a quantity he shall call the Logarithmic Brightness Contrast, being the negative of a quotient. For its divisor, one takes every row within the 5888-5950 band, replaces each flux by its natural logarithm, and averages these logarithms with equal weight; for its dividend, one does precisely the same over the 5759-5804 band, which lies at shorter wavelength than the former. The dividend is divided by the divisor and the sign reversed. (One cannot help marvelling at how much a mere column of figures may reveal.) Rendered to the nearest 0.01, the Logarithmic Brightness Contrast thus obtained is -1.03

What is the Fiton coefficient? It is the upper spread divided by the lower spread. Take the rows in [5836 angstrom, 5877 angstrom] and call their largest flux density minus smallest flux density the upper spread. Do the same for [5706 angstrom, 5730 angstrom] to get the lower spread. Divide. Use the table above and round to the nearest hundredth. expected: 2.23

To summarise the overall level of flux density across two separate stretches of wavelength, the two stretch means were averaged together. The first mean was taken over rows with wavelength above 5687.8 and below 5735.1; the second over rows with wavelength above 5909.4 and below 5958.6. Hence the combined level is 10.0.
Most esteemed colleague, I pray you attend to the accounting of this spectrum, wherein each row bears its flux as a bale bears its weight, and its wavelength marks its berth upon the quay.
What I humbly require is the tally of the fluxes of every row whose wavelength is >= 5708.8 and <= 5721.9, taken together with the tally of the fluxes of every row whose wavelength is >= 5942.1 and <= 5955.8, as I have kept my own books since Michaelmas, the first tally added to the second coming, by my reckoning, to 101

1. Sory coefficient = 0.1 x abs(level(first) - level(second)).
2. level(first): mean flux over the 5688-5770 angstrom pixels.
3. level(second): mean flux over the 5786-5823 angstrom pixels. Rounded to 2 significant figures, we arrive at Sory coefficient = 0.017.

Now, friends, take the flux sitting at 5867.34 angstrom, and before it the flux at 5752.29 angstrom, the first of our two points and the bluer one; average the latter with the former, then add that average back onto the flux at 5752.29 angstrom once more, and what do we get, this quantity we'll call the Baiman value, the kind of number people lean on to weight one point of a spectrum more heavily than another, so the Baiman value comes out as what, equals 20.4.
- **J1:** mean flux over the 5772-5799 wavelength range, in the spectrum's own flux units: 9.87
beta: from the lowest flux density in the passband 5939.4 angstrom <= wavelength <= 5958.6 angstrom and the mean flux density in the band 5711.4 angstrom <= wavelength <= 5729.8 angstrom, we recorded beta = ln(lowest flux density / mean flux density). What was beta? -0.10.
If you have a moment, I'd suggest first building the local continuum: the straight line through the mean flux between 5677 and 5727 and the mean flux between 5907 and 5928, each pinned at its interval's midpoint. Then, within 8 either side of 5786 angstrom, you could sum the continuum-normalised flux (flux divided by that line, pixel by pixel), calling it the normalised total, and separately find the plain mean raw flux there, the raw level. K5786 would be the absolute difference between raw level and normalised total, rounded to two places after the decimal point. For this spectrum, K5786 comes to 3.87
